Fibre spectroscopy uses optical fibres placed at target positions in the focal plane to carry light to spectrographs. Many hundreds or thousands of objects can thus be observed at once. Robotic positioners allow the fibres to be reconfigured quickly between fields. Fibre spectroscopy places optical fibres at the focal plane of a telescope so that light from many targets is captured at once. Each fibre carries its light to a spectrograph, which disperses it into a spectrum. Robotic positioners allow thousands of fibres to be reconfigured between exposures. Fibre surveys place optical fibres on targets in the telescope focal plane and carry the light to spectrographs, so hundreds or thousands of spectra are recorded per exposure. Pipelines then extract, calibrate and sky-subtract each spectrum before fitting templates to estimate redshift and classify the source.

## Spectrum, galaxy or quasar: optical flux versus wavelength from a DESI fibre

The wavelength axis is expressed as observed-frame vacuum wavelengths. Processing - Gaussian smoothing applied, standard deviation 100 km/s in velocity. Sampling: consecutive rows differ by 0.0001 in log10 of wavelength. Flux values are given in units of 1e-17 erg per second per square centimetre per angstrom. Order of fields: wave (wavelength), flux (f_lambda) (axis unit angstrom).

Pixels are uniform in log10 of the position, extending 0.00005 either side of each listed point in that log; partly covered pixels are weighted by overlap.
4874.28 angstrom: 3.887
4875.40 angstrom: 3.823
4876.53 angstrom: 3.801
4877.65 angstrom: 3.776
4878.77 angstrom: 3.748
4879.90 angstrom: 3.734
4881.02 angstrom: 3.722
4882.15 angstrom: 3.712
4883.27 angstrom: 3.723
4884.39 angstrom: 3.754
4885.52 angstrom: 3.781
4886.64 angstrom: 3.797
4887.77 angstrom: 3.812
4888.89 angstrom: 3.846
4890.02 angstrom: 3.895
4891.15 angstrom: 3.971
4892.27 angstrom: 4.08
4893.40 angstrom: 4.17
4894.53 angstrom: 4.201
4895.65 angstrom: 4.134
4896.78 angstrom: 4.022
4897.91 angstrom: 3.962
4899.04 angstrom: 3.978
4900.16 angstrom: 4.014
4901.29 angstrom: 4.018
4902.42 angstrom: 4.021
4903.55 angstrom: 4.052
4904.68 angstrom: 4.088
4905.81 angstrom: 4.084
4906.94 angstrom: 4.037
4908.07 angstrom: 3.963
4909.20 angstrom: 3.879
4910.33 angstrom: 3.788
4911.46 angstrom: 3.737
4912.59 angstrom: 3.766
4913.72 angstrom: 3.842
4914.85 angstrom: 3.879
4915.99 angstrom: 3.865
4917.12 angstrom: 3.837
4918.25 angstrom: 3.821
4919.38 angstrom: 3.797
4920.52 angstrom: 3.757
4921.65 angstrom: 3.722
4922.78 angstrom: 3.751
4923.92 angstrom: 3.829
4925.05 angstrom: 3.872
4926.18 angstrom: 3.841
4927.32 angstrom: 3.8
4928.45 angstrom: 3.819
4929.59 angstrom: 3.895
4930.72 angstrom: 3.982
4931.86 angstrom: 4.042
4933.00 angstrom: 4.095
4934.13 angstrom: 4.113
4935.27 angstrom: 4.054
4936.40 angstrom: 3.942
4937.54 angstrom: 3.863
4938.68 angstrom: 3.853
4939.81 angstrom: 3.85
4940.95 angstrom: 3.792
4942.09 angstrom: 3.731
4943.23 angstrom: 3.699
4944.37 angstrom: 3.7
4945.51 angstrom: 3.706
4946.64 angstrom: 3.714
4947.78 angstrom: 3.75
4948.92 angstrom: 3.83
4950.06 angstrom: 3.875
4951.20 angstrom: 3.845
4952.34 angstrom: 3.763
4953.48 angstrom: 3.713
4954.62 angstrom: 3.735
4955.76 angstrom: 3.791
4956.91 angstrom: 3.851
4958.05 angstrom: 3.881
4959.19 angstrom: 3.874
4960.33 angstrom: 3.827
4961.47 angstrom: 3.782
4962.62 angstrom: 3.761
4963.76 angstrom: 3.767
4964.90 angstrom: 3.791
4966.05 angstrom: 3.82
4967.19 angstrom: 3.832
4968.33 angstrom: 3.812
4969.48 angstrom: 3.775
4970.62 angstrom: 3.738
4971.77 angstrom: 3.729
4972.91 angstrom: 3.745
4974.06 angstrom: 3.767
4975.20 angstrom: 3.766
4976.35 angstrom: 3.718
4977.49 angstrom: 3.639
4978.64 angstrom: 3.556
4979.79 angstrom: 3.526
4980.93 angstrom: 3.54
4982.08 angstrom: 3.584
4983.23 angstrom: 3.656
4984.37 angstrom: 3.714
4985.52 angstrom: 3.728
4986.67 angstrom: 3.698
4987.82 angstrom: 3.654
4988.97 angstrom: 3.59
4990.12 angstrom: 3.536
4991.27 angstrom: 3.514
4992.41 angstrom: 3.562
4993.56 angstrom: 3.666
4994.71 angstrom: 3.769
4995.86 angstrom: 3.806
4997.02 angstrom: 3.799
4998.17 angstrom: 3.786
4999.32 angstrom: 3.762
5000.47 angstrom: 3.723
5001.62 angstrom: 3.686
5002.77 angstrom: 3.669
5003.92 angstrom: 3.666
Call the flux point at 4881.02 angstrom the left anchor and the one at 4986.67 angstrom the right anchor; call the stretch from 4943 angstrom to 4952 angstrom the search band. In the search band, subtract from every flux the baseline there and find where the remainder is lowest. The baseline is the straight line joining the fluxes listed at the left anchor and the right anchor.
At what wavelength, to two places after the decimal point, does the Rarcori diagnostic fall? 4943.23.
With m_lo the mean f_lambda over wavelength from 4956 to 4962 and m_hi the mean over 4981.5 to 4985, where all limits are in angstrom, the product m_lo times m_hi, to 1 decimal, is 14.0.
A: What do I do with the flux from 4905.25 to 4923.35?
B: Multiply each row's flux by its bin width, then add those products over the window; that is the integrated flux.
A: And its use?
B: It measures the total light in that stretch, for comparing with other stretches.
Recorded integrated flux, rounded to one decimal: 69.6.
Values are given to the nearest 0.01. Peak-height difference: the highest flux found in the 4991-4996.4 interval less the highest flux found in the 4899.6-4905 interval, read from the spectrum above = -0.28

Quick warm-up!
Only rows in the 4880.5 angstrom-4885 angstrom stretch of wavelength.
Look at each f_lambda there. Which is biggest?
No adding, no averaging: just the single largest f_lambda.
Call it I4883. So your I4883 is 3.754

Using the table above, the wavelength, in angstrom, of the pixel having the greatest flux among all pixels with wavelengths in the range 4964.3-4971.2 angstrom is 4967.19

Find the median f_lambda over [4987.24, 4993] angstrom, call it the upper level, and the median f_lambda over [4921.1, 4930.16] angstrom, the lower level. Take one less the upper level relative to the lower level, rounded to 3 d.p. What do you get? 0.069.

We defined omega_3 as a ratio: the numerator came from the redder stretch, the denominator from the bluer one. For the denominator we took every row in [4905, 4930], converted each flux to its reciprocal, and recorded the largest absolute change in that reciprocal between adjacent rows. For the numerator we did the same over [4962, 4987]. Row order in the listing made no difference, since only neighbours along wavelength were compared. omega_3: 1.04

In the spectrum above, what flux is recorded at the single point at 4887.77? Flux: 3.812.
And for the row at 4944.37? 3.7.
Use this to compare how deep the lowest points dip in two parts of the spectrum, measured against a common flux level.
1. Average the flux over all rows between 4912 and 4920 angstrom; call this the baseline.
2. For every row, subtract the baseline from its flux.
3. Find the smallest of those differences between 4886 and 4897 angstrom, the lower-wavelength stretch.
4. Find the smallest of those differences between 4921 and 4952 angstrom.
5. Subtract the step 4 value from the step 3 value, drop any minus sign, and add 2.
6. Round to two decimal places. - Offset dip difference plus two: 2.10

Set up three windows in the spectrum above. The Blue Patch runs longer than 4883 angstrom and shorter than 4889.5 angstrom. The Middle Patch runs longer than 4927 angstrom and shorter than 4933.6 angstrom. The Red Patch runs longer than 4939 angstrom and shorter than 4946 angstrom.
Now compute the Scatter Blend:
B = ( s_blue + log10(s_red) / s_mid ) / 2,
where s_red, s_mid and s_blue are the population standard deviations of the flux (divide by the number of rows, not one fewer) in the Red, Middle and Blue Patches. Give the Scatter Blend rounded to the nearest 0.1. -5.7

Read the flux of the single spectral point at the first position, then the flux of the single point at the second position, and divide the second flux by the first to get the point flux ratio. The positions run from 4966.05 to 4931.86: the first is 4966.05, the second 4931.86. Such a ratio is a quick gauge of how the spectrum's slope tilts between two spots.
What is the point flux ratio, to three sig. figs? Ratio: 1.06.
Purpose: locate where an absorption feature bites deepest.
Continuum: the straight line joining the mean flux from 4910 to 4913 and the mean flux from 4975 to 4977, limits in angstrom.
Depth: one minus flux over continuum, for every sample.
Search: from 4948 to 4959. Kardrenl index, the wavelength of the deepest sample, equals 4953.48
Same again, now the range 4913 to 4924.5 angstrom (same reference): 4921.65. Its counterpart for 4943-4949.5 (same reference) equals 4943.23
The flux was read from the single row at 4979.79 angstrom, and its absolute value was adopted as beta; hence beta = 3.53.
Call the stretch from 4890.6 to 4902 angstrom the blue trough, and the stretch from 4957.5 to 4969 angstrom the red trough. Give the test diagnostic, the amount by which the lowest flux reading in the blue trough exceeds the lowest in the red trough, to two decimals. 0.20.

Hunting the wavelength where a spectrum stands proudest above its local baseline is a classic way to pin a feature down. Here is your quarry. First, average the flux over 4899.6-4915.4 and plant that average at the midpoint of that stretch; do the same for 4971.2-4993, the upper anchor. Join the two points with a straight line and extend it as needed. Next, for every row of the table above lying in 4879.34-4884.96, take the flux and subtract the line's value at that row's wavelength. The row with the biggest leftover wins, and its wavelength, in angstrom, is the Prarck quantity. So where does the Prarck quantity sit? 4884.39 angstrom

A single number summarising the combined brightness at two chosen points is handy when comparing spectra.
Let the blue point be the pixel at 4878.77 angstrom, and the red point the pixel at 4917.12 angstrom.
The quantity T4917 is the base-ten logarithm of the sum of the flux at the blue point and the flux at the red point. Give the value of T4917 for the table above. 0.880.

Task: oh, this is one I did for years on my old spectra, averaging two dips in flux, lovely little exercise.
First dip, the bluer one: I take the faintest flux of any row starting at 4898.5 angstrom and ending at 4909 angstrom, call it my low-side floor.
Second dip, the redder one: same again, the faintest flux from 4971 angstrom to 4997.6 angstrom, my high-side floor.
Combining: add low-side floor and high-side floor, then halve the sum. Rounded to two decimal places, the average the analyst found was 3.74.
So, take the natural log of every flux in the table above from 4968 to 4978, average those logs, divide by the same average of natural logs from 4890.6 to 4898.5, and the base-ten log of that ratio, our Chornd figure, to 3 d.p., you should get -0.027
